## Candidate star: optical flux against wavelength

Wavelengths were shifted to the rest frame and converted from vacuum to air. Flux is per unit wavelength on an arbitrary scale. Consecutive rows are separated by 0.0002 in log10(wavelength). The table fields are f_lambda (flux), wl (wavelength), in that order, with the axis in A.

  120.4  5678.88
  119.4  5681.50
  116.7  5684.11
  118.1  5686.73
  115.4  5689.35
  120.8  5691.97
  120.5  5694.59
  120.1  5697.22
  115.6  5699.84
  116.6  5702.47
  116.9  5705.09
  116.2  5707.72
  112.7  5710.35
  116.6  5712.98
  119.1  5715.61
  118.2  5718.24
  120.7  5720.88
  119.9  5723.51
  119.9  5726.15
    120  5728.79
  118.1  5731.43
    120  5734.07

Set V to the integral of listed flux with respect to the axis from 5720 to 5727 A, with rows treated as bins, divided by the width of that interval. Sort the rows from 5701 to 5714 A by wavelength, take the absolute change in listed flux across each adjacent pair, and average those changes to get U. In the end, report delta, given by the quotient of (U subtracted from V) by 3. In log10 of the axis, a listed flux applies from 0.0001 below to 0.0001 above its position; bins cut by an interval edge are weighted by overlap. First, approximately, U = 2.10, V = 120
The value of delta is 39.4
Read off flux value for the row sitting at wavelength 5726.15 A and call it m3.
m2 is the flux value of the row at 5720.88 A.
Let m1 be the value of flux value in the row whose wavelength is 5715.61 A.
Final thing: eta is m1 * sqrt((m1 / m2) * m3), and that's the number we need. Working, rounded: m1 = 119.1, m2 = 120.7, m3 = 119.9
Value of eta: 1295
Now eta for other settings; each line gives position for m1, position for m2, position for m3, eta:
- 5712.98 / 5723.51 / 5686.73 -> 1250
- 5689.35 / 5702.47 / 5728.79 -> 1258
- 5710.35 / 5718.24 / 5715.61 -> 1201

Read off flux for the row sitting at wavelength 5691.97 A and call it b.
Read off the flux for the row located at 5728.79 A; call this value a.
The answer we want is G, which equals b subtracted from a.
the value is -1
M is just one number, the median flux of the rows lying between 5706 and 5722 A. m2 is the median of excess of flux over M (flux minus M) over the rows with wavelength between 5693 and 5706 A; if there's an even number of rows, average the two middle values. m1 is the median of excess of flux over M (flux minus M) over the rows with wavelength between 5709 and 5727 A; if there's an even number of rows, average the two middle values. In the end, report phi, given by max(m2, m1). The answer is 1.7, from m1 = 1.7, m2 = -0.5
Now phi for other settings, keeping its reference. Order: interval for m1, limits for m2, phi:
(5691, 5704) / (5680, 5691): 2.7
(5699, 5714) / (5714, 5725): 2.1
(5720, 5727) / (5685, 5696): 2.5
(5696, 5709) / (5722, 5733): 2.5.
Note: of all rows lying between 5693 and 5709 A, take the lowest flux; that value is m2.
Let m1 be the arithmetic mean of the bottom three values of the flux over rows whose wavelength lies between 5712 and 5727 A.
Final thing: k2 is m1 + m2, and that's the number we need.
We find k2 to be 234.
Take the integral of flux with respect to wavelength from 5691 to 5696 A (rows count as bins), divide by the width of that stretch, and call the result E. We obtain 121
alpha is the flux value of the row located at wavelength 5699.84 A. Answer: 115.6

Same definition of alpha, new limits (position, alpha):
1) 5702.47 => 116.6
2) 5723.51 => 119.9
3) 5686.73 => 118.1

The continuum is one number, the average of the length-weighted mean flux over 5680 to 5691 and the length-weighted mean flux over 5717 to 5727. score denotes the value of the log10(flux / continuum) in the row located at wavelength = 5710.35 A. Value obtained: -0.022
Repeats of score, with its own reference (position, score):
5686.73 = -0.002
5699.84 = -0.011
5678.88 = 0.007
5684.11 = -0.007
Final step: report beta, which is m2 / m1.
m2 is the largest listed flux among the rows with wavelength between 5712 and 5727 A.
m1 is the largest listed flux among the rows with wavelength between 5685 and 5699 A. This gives 0.999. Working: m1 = 120.8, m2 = 120.7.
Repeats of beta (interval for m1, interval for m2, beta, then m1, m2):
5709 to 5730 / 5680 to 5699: 1.001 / 120.7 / 120.8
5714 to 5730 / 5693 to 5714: 0.998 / 120.7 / 120.5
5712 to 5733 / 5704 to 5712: 0.969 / 120.7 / 116.9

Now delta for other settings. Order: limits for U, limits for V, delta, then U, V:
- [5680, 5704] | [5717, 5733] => 39.0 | 2.30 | 119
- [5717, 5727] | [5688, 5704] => 39.0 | 1.10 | 118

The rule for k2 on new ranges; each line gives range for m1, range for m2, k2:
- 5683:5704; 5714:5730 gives 234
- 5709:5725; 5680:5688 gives 233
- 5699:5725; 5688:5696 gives 230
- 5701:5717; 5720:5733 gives 233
